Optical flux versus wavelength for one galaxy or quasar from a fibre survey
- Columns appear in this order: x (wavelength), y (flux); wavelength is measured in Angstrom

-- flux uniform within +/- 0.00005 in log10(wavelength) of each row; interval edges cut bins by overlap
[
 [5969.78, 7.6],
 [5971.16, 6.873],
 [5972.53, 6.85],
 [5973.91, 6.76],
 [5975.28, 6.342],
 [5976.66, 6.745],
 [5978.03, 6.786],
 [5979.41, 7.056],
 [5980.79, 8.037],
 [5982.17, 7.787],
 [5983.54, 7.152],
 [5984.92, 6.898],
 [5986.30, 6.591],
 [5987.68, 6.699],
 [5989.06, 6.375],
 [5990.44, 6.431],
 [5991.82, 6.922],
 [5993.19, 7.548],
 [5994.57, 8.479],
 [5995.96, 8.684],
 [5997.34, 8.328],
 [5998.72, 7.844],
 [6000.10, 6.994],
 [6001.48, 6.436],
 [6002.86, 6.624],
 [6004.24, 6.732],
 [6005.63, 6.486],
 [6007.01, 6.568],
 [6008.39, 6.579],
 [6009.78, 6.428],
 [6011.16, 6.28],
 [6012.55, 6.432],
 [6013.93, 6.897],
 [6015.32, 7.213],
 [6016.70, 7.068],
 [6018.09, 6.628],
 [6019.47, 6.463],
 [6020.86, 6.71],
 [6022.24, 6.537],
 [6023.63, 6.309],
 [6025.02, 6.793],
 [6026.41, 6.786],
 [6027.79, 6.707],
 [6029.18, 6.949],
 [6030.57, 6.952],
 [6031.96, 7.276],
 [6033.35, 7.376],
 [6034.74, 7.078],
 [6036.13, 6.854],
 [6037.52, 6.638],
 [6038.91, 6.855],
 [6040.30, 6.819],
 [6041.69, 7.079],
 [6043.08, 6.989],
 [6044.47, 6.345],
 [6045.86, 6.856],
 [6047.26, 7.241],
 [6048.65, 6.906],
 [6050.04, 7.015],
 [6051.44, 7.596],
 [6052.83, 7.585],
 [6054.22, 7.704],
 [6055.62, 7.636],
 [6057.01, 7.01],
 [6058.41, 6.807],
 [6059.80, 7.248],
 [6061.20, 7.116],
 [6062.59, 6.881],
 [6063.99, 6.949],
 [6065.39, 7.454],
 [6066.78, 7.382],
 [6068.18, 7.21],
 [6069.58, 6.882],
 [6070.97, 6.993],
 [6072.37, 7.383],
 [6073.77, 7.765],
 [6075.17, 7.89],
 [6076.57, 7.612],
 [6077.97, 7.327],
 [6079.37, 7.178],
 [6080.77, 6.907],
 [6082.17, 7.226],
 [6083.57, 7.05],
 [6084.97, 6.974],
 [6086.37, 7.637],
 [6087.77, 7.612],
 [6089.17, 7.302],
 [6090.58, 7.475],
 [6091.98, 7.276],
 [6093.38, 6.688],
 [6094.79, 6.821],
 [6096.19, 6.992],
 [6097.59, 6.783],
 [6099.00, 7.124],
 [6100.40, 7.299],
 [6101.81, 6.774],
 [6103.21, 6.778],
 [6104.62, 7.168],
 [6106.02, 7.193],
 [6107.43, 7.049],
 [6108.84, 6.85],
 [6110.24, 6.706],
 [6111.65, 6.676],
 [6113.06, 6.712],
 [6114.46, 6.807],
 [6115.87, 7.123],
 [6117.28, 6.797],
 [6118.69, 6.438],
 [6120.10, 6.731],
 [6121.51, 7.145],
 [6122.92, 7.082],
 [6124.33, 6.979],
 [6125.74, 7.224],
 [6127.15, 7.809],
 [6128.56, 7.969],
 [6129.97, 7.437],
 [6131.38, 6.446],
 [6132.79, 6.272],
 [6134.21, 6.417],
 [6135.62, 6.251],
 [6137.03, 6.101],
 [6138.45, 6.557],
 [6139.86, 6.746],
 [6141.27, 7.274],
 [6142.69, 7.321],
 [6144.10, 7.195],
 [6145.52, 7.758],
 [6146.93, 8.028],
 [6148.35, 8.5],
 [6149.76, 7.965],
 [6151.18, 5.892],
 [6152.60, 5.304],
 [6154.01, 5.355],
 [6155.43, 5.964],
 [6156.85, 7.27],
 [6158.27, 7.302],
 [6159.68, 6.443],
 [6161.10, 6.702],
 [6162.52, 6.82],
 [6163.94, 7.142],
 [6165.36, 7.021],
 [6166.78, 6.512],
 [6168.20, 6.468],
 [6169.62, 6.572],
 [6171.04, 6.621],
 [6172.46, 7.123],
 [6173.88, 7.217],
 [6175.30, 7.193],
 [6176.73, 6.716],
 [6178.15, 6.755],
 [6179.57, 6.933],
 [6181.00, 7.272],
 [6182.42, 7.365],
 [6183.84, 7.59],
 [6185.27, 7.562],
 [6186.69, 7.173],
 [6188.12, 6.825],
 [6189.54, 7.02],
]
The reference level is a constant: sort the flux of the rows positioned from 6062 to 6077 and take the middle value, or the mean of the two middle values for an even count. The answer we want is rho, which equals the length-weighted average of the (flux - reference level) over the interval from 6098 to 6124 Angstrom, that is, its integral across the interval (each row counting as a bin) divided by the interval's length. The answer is -0.47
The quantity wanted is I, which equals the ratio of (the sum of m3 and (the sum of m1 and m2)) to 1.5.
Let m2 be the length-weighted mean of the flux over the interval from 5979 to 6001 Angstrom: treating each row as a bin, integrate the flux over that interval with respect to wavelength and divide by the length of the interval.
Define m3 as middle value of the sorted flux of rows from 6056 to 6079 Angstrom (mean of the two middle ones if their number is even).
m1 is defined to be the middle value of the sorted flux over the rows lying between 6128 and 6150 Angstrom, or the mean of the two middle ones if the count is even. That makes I 14.5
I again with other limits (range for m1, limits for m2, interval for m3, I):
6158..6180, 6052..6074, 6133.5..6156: 13.8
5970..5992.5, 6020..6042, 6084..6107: 13.9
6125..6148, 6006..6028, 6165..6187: 14.0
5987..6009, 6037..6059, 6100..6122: 13.7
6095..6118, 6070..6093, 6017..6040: 14.0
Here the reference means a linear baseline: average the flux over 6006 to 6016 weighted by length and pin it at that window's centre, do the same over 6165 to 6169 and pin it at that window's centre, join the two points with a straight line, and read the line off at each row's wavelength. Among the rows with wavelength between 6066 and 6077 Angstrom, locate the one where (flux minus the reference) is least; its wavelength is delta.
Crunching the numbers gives 6069.58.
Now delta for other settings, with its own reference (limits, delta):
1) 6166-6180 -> 6168.20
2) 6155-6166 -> 6155.43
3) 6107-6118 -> 6111.65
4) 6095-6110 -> 6101.81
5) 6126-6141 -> 6137.03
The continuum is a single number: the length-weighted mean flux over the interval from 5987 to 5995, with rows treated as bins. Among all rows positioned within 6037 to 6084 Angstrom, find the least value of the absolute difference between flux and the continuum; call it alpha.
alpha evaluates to 0.01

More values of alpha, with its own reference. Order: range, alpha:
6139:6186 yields 0.02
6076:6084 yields 0.01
